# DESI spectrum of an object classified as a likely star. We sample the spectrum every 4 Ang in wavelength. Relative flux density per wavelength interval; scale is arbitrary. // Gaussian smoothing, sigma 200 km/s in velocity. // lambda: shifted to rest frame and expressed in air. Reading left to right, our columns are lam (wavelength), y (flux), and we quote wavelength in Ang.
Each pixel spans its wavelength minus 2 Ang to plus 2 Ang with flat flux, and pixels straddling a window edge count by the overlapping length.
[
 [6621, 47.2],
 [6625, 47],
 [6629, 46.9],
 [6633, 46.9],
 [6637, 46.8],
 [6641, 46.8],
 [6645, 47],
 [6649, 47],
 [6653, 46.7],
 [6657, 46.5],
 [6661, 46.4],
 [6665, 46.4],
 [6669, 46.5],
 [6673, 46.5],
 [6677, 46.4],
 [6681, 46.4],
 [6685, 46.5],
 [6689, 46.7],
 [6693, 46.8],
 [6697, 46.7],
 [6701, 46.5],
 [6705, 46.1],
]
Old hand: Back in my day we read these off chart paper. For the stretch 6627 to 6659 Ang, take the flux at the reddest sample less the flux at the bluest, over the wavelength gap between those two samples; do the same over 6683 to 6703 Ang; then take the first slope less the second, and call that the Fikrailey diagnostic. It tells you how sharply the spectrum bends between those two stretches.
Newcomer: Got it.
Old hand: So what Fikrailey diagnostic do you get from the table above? -0.014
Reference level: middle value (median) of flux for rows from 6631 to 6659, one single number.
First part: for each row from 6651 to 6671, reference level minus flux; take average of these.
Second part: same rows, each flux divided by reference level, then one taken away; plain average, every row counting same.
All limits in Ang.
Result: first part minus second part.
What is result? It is 0.31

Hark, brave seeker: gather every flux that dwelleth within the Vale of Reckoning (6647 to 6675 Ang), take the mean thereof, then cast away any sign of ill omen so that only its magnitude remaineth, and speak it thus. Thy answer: 46.6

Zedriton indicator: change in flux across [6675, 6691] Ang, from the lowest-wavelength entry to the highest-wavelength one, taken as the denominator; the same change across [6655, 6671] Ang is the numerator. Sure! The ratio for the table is 0.0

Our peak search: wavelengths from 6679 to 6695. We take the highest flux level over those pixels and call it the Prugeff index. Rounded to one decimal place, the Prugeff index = 46.8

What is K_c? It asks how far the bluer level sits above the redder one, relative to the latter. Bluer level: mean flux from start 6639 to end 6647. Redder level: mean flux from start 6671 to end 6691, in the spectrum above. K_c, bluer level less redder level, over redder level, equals 0.009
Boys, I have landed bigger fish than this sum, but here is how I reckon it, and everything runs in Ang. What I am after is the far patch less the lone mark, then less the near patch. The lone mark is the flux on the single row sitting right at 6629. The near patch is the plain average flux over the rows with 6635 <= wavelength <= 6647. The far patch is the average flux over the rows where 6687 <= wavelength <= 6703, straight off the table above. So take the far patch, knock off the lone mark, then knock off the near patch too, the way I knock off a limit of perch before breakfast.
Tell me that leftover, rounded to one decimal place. -47.1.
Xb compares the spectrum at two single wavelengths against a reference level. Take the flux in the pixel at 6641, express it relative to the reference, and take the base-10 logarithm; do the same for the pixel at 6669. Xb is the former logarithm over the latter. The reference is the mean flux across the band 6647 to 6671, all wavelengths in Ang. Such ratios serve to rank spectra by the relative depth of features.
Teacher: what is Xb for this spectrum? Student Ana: -2.6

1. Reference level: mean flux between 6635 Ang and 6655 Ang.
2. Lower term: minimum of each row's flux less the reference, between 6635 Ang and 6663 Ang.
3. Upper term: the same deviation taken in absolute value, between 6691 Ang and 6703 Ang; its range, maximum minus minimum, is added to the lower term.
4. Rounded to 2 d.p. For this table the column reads -0.16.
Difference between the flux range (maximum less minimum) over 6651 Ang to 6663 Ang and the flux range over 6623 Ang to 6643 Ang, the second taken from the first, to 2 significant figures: 0.10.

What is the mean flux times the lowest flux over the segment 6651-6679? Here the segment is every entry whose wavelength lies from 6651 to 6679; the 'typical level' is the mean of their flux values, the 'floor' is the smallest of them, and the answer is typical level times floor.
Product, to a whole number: 2157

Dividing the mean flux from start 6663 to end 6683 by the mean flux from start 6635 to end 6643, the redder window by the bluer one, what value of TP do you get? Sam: 0.992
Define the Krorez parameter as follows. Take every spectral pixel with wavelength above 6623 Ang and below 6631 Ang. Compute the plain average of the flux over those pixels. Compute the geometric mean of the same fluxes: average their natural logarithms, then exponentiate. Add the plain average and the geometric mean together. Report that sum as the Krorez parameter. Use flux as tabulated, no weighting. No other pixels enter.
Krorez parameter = 93.9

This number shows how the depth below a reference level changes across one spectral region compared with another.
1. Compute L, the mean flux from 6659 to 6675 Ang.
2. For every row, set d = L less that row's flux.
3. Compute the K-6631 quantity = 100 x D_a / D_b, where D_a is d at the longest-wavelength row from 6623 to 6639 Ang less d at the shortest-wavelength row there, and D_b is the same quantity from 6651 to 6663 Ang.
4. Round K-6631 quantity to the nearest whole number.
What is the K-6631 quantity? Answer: 67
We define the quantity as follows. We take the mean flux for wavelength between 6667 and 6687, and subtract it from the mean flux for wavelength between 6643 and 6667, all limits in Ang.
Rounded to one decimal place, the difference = 0.2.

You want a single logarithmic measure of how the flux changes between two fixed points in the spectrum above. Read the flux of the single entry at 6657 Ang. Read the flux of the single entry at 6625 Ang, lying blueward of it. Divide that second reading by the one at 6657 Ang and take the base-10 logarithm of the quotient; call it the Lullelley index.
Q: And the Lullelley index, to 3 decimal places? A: 0.005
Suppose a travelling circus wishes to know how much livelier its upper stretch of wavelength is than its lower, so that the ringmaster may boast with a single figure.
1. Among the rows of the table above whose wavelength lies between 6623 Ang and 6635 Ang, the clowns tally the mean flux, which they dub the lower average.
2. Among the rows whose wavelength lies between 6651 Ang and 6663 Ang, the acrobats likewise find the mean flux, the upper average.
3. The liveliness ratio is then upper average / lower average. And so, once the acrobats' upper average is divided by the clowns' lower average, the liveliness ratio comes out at 0.99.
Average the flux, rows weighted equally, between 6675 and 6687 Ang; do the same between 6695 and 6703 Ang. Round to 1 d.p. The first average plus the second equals 93.0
